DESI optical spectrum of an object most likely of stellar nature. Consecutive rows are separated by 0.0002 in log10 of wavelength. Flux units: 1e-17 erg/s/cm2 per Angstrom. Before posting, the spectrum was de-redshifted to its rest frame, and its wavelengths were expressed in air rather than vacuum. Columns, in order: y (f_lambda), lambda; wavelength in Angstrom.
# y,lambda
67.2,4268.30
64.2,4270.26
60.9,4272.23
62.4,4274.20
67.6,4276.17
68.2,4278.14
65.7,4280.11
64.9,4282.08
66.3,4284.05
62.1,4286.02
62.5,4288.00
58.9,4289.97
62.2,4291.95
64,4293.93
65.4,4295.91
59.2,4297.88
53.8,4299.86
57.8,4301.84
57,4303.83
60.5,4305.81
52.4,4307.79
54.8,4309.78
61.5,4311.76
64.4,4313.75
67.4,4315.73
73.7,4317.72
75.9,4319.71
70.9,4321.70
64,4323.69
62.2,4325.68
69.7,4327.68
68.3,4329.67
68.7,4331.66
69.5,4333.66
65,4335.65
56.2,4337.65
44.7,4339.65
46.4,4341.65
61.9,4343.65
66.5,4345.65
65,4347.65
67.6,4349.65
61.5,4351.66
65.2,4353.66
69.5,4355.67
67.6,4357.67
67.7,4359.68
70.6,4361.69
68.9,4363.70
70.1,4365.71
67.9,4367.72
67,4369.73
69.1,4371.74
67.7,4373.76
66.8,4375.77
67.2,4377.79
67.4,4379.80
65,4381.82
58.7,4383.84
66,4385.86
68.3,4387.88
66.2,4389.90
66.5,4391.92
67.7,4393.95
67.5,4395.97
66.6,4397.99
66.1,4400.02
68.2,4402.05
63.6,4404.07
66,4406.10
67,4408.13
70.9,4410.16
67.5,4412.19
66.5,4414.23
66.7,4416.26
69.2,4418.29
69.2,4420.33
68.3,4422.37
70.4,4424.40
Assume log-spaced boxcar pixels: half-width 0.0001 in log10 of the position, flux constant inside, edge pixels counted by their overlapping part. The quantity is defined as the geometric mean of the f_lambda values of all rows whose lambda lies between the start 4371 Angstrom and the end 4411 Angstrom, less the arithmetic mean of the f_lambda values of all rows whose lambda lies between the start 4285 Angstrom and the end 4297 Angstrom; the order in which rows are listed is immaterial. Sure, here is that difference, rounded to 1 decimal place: 4.1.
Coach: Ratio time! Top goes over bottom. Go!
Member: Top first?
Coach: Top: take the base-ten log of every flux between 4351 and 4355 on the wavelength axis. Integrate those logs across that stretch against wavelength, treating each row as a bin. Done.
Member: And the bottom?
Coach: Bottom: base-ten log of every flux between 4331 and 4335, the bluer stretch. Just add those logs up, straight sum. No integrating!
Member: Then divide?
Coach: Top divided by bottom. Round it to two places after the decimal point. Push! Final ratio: 1.96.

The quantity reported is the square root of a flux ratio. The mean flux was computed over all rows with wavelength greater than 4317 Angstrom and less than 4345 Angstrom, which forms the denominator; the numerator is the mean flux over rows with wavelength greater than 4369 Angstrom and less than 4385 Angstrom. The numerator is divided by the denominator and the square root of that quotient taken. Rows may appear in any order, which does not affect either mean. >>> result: 1.02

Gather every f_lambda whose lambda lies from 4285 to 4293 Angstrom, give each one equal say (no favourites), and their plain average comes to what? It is 61.4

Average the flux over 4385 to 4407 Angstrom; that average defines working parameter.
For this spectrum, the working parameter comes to 66.6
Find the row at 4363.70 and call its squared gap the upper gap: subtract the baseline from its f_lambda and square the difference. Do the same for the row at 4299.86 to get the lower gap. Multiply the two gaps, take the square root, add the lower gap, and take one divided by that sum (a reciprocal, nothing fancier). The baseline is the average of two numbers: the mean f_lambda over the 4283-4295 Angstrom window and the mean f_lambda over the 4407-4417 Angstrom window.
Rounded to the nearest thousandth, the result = 0.006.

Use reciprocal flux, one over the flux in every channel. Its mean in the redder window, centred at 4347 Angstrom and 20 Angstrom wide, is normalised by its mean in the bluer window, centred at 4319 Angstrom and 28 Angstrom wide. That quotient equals 1.09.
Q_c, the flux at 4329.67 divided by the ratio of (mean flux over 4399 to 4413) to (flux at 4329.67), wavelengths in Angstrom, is 70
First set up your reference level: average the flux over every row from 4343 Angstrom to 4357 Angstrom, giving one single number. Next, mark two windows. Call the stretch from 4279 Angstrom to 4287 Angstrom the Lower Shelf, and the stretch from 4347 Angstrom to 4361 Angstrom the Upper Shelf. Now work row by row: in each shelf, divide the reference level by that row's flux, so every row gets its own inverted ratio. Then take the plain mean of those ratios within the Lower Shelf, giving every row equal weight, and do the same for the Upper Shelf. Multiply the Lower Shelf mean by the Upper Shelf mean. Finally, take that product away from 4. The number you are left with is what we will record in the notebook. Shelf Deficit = 3.00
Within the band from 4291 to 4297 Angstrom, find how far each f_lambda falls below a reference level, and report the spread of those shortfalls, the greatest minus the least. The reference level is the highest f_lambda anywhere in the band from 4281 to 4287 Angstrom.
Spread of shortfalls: 3.2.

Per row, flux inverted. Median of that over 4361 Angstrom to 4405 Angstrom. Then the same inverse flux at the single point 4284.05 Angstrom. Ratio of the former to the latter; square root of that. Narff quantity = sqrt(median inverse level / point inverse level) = 0.99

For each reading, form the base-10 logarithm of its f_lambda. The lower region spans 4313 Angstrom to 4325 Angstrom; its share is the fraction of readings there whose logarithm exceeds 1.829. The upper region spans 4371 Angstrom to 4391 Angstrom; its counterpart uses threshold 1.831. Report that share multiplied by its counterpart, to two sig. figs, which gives 0.10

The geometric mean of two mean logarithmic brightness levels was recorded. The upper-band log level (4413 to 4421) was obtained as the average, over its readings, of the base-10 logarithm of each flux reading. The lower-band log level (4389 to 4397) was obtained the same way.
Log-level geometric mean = 1.83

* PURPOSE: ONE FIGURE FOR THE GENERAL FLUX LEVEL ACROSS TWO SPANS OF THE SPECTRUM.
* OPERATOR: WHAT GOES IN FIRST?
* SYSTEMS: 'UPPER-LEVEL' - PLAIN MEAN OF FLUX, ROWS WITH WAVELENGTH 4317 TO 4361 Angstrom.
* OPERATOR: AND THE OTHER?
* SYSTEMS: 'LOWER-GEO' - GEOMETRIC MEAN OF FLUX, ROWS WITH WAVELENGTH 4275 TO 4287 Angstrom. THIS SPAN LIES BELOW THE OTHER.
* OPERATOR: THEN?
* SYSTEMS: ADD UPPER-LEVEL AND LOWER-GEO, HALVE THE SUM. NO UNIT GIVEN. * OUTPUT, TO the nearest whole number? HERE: 65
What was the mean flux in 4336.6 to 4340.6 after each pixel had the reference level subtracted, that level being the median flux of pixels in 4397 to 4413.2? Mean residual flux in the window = -16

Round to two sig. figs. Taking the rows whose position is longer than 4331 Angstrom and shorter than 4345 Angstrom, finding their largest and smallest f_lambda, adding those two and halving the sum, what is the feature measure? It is 57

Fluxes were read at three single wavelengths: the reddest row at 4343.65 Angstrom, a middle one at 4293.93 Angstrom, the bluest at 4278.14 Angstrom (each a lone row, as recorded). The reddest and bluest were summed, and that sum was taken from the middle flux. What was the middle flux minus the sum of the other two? -66.1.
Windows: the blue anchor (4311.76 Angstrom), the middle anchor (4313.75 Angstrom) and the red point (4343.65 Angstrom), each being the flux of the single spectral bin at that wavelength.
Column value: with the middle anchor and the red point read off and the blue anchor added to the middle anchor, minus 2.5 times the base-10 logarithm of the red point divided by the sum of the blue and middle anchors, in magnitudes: 0.77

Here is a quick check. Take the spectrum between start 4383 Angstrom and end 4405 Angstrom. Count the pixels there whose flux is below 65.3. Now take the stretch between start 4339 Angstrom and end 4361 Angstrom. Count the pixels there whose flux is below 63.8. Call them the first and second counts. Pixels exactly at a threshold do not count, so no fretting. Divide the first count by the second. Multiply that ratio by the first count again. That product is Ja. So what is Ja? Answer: 1.0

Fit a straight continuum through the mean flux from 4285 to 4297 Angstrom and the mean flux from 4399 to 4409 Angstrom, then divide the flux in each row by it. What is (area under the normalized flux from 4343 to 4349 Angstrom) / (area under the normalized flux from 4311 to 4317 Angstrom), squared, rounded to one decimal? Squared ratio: 1.0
